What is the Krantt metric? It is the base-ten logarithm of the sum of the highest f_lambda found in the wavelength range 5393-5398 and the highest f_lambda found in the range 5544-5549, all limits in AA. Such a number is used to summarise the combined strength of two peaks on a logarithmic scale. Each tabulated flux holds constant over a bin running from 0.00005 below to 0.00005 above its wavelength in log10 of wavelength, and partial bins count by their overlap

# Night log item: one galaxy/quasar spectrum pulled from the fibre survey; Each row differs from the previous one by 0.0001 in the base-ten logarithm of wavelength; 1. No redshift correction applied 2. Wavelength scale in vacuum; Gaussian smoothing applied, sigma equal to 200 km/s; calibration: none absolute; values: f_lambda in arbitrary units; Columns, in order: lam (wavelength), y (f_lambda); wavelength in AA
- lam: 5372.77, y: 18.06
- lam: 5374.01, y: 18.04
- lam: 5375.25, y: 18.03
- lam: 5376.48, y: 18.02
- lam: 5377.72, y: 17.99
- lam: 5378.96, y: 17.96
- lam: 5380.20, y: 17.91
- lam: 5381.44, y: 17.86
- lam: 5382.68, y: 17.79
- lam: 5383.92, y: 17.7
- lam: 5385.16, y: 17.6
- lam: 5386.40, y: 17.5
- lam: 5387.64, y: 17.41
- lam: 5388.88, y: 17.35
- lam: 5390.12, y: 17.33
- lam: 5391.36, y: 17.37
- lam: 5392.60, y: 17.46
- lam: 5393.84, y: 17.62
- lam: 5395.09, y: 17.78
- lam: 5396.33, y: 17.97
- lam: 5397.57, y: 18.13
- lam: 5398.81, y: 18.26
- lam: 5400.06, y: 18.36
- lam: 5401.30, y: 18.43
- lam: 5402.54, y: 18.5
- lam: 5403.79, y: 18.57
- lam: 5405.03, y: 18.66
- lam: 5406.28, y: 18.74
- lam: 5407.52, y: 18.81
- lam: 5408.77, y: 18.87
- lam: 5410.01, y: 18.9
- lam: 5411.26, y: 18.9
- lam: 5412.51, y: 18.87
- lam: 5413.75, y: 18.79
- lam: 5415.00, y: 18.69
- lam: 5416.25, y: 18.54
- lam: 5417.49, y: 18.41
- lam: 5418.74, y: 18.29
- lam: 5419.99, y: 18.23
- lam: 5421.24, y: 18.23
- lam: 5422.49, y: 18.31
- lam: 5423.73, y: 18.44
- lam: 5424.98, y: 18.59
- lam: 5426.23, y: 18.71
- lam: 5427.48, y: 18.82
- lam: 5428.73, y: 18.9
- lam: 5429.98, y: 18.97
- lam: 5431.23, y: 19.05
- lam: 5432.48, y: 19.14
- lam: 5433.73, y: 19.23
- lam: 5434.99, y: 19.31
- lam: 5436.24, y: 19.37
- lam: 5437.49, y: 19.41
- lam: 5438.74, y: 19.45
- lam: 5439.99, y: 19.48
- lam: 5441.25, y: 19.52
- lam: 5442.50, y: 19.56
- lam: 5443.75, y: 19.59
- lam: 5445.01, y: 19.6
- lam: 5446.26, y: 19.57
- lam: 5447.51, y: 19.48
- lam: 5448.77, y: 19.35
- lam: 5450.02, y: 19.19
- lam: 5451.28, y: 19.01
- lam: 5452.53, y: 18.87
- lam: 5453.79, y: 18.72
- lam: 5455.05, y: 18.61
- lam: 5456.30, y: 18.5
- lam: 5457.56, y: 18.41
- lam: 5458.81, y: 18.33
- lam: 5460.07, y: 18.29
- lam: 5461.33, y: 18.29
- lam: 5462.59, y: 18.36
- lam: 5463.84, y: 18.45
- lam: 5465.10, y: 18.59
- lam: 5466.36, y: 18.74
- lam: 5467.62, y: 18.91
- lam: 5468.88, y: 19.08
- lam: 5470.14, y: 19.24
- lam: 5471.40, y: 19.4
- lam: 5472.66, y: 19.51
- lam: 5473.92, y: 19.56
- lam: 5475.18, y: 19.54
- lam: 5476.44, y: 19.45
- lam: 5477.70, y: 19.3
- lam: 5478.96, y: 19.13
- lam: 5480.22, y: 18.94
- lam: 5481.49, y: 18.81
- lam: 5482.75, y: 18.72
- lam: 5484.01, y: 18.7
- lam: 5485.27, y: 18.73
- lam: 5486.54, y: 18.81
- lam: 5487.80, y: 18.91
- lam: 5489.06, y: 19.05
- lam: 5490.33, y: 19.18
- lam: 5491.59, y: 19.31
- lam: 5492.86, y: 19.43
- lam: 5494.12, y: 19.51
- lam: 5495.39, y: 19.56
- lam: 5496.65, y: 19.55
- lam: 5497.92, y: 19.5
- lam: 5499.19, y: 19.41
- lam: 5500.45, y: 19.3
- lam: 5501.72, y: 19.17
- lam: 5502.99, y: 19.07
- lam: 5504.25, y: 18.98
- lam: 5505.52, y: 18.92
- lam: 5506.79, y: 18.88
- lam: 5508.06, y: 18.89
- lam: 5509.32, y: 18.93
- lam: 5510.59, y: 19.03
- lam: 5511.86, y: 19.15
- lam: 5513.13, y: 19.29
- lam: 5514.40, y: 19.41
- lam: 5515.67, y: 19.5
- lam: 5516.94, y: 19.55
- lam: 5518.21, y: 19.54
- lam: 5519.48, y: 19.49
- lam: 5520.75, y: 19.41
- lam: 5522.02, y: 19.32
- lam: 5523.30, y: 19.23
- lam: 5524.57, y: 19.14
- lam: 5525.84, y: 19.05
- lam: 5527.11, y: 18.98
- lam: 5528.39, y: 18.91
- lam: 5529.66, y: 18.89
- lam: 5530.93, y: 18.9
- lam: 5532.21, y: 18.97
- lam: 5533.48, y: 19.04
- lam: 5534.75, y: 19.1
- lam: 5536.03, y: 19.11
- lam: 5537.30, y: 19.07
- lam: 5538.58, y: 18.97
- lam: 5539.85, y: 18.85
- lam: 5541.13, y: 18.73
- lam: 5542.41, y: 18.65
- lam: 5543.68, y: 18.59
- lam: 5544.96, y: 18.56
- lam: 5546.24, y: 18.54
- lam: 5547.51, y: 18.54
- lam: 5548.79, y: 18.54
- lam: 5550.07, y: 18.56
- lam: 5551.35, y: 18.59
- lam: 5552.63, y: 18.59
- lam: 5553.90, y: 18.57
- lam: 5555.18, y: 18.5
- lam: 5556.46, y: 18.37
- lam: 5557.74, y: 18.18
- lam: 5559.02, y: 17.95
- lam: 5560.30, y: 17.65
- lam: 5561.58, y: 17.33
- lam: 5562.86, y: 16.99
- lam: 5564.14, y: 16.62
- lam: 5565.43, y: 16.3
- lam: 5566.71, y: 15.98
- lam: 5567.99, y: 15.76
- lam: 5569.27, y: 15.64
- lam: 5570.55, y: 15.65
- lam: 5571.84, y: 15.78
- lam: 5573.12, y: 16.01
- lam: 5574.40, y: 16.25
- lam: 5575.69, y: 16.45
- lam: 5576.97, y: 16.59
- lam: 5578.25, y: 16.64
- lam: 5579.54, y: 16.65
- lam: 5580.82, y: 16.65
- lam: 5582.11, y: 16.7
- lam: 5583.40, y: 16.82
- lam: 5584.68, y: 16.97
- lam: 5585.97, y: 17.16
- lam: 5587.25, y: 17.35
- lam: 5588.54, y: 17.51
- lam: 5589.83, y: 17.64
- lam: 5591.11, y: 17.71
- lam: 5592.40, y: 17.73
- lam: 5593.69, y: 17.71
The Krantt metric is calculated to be 1.56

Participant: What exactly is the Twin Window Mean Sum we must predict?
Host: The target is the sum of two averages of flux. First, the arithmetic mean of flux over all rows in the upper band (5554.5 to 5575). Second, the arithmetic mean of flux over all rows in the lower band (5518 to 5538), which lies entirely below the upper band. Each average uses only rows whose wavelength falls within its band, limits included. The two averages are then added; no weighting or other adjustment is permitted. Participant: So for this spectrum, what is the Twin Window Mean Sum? 35.9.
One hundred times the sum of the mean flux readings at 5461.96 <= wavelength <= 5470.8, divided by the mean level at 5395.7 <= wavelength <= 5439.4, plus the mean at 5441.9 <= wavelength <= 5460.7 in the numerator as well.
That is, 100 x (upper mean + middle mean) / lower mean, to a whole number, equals 202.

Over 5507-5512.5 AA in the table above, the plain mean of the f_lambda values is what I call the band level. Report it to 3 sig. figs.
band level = 19.0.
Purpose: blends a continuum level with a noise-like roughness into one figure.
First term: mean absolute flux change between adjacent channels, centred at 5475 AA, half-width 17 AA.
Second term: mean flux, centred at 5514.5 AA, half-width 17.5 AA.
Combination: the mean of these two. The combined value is 9.64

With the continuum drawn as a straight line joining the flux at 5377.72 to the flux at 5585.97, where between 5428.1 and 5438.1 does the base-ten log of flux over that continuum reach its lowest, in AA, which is 5428.73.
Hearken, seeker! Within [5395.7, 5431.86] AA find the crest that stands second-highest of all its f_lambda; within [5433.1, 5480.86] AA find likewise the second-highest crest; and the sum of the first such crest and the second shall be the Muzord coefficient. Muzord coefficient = 38.6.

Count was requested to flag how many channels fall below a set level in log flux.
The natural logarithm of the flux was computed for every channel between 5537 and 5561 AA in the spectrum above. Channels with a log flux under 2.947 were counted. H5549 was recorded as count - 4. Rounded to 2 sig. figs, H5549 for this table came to 14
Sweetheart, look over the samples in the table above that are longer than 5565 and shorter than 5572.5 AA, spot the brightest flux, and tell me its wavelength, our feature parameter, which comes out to 5565.43 AA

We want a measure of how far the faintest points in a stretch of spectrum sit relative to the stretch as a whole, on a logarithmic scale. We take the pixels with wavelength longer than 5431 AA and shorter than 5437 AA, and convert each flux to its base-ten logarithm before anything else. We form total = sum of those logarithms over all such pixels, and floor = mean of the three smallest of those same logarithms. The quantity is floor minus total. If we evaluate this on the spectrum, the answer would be -5.1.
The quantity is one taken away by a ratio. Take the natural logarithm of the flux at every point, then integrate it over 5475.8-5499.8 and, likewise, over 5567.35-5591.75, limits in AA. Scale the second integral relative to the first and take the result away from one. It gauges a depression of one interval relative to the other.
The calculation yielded 0.032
